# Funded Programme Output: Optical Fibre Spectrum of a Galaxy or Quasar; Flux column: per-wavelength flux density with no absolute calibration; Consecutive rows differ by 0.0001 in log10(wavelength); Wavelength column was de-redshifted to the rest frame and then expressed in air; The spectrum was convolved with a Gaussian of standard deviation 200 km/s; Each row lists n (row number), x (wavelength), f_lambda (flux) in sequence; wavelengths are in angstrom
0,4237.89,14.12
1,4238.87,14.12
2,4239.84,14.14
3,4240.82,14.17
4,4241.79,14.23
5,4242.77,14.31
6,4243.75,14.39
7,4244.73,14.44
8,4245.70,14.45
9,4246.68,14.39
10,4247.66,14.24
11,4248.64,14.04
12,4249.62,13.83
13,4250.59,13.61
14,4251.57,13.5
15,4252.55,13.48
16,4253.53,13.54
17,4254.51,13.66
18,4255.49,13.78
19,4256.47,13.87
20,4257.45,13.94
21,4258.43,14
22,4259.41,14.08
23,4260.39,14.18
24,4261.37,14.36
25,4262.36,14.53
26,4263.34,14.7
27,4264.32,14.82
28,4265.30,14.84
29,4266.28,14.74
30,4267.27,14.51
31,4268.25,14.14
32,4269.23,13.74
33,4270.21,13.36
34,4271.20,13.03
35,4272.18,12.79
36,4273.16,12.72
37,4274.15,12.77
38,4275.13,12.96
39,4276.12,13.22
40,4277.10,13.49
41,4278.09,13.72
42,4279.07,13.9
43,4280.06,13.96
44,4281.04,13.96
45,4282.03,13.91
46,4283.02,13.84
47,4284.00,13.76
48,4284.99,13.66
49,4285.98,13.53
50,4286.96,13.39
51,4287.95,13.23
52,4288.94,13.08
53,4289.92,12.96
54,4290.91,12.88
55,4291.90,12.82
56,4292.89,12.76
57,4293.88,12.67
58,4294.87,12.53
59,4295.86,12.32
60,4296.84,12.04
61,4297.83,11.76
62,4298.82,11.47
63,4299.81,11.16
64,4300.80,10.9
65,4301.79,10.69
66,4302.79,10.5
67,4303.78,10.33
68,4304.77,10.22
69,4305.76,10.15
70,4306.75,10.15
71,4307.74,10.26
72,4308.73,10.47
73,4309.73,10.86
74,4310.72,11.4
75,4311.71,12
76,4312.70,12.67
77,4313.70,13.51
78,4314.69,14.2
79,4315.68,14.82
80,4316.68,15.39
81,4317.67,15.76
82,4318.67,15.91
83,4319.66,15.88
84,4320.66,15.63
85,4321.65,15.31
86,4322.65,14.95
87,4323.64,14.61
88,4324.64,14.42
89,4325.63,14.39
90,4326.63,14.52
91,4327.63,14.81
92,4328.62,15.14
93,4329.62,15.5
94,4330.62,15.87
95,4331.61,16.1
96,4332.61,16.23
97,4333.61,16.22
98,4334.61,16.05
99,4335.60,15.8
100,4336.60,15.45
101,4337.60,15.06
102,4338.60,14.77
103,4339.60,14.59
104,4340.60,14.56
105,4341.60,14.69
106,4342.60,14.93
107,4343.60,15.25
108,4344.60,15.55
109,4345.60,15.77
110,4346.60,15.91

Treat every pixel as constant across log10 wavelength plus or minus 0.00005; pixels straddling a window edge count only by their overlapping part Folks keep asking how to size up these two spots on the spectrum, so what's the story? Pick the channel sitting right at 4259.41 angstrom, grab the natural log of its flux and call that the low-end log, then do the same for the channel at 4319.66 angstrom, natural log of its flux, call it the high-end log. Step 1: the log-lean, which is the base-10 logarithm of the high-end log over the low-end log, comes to 0.019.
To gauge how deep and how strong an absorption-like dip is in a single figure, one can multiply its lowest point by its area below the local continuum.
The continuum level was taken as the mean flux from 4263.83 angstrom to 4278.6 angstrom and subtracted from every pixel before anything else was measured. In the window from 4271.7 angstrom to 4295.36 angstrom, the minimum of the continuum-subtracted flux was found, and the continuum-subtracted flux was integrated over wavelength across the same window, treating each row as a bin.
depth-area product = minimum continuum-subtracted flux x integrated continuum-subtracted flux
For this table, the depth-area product 10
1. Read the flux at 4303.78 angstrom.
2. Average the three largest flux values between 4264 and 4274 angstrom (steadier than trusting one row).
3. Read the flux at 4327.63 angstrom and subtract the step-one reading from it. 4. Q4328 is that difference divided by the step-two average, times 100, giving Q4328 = 30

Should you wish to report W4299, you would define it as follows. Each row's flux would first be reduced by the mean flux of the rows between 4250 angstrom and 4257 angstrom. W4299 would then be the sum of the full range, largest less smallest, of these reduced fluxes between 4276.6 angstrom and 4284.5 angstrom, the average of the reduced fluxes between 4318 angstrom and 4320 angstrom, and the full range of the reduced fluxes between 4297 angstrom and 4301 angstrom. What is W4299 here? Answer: 3.6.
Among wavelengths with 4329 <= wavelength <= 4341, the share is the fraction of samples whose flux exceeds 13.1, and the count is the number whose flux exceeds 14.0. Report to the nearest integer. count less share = 11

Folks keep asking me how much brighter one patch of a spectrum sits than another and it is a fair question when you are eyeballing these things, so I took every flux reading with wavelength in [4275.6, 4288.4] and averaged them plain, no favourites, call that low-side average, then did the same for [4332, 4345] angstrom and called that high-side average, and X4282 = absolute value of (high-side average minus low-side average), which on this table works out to 1.7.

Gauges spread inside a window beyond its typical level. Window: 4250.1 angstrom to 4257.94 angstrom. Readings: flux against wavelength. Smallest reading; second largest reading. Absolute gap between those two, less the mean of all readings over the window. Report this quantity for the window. -13.3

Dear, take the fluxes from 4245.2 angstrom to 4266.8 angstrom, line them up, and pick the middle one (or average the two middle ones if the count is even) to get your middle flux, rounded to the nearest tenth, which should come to 14.1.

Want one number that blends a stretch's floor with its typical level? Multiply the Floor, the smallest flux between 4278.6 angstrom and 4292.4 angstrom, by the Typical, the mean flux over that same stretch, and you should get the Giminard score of 173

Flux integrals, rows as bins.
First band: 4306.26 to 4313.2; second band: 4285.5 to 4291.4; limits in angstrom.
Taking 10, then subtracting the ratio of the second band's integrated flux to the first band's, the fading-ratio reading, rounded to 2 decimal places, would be 8.99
